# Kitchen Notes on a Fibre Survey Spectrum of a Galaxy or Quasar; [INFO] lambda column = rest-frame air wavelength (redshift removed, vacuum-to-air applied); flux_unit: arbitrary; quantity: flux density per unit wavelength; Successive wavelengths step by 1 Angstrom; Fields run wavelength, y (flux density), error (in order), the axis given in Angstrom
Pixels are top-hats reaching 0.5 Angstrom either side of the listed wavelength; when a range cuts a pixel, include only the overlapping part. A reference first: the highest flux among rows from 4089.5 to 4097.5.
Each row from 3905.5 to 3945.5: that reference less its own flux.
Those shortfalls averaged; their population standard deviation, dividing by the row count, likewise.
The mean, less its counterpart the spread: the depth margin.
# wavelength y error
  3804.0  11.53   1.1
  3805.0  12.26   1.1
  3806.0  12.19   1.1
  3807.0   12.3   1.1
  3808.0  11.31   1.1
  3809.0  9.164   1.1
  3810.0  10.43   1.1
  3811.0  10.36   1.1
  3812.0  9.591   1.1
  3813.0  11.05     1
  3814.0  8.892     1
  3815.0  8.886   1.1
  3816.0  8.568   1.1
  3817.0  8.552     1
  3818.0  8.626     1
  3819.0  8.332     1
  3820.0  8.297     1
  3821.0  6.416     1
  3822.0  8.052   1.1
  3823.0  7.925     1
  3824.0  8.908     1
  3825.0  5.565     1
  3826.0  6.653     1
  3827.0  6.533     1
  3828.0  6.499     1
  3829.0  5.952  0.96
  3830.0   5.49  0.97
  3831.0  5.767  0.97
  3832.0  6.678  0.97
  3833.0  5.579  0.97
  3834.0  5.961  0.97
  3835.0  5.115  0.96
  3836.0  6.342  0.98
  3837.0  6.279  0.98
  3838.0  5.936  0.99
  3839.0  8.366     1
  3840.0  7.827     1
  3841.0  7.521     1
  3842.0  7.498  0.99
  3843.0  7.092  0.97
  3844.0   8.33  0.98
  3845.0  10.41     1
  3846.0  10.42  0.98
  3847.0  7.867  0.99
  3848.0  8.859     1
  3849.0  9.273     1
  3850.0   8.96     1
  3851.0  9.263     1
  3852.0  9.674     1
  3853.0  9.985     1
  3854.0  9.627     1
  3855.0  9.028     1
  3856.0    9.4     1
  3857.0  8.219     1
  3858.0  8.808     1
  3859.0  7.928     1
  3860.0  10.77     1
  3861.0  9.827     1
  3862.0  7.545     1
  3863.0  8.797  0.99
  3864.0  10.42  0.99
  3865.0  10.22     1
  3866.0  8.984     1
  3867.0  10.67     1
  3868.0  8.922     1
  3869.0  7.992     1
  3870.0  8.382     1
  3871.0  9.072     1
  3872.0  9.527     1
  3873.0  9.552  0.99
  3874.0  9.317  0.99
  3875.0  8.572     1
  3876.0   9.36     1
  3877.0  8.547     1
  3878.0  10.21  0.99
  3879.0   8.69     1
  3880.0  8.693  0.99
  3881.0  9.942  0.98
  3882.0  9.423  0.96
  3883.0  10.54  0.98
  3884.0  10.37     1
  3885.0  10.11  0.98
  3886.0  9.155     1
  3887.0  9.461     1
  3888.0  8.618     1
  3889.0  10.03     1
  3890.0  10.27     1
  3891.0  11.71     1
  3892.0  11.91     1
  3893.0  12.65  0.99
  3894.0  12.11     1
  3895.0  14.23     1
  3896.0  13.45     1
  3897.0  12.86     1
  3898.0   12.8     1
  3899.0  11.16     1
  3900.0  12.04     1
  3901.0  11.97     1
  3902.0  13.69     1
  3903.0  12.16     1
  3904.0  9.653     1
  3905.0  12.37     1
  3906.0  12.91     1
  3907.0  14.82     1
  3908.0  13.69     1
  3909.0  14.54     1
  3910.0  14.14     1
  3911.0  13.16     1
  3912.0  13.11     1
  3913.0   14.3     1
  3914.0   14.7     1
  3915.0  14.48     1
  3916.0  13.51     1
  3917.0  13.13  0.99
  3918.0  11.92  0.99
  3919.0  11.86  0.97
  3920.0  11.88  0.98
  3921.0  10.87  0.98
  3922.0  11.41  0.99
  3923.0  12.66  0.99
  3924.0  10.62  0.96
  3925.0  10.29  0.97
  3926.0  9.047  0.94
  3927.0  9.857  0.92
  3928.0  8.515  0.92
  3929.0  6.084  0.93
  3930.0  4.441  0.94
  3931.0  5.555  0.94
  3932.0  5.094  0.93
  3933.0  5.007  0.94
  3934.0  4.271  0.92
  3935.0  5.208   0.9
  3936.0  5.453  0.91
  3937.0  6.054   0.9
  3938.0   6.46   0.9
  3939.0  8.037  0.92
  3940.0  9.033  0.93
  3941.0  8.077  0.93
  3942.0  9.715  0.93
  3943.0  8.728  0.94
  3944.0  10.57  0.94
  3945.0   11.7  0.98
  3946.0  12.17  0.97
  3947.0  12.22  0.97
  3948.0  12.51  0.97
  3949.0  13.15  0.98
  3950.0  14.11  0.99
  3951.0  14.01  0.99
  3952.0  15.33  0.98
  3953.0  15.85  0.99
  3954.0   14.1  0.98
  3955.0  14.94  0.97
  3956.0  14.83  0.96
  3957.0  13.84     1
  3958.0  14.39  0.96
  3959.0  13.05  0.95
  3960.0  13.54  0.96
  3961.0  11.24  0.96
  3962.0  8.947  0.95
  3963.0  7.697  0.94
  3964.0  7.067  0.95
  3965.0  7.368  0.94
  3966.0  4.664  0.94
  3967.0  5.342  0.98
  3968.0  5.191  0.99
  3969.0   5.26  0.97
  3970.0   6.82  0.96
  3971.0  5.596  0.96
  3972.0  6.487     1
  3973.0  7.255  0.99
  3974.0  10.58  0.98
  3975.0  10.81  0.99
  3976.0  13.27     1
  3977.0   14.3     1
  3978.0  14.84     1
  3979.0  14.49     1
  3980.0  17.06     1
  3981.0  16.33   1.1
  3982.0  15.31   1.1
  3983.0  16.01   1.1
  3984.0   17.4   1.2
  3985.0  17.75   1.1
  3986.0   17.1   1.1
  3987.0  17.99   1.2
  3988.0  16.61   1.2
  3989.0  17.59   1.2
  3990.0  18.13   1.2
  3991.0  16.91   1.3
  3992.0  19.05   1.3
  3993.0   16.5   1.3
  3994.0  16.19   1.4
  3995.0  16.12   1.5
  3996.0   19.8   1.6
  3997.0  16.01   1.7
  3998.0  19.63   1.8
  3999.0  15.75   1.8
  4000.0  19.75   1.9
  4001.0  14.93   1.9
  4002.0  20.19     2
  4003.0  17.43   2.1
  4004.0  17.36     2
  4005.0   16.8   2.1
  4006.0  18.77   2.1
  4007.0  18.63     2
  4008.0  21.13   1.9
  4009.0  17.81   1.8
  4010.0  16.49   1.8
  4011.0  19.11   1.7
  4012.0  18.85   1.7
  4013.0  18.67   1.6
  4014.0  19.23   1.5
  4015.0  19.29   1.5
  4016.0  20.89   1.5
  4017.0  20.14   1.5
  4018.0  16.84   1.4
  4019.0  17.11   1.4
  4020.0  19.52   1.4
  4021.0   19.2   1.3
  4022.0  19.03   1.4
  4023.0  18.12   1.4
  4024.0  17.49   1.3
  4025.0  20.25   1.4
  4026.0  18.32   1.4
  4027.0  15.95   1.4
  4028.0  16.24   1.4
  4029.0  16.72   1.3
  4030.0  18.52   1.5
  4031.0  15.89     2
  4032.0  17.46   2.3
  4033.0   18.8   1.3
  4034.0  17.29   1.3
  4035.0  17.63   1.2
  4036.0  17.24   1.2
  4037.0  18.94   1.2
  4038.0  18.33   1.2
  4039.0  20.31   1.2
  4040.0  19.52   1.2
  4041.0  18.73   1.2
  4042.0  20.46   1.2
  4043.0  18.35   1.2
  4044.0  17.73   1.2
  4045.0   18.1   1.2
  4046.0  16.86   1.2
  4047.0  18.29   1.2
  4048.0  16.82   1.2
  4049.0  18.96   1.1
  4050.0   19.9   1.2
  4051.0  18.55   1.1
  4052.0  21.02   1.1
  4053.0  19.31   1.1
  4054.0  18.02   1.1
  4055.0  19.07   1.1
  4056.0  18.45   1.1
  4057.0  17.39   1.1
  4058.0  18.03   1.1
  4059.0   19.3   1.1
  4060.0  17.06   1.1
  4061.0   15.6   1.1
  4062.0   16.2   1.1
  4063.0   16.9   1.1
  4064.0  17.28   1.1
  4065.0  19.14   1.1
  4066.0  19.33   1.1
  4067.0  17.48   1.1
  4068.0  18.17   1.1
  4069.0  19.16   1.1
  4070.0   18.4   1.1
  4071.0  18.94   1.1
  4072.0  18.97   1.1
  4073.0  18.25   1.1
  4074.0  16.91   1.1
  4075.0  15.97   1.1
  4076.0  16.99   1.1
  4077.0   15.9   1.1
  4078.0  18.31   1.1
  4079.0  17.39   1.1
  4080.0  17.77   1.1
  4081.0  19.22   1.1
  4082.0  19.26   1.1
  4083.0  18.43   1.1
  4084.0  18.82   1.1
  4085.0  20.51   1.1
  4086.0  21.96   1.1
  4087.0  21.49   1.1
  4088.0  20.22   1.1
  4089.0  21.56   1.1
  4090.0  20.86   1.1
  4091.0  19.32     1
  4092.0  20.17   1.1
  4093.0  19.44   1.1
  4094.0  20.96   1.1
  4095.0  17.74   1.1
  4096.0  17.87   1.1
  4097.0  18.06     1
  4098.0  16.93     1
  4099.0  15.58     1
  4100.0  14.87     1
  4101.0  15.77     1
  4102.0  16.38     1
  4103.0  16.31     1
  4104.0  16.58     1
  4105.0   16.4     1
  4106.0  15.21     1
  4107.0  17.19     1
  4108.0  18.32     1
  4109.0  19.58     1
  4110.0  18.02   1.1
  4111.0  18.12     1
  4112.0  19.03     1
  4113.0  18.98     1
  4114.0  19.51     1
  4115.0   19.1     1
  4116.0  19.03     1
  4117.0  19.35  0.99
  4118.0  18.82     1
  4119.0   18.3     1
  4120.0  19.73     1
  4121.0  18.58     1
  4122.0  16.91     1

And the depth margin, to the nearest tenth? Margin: 7.5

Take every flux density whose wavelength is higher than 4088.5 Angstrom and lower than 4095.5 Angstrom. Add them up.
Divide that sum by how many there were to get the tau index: 20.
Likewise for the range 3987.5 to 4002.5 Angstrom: 18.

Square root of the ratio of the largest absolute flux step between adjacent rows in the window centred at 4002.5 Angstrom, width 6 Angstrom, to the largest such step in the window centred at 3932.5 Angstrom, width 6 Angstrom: 2.2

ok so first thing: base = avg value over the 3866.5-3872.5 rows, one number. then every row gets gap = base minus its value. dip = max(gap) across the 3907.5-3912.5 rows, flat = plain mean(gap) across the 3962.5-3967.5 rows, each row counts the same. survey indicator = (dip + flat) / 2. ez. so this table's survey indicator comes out -1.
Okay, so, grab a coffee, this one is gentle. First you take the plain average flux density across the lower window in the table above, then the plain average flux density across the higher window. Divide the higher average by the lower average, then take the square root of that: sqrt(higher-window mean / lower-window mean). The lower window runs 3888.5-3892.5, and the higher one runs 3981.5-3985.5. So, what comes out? 1.23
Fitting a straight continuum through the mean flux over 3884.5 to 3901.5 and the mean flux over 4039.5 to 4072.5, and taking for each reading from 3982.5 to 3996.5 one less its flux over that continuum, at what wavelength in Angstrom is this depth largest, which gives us 3995.0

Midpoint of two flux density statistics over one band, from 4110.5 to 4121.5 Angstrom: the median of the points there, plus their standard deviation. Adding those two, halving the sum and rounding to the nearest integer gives 10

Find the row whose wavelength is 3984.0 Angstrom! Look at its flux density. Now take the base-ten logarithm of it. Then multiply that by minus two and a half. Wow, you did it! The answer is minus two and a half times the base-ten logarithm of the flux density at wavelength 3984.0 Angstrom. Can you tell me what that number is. -3.10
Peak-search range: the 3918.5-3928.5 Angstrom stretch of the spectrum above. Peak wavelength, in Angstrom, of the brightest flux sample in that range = 3923.0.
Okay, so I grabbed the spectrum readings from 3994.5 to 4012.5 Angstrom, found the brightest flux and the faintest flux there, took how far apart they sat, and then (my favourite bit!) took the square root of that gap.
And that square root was 2.49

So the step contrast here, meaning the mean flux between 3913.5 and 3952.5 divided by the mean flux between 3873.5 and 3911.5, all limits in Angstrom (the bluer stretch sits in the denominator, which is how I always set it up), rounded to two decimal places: 0.88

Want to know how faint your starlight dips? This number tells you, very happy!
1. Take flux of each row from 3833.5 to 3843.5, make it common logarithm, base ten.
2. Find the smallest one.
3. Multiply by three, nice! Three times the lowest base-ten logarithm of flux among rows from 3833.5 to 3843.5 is 2.1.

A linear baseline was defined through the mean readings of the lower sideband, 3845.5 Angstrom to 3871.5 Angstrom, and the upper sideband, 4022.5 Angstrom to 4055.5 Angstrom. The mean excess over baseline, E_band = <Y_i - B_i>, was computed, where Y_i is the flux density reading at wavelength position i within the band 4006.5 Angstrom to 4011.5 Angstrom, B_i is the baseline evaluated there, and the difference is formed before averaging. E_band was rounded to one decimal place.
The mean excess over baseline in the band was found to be 1.9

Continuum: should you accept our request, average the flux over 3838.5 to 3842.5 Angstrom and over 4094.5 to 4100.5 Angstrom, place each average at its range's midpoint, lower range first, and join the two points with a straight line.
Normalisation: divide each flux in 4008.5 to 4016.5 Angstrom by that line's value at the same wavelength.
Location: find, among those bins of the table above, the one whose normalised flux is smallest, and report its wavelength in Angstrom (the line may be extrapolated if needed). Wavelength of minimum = 4010.0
